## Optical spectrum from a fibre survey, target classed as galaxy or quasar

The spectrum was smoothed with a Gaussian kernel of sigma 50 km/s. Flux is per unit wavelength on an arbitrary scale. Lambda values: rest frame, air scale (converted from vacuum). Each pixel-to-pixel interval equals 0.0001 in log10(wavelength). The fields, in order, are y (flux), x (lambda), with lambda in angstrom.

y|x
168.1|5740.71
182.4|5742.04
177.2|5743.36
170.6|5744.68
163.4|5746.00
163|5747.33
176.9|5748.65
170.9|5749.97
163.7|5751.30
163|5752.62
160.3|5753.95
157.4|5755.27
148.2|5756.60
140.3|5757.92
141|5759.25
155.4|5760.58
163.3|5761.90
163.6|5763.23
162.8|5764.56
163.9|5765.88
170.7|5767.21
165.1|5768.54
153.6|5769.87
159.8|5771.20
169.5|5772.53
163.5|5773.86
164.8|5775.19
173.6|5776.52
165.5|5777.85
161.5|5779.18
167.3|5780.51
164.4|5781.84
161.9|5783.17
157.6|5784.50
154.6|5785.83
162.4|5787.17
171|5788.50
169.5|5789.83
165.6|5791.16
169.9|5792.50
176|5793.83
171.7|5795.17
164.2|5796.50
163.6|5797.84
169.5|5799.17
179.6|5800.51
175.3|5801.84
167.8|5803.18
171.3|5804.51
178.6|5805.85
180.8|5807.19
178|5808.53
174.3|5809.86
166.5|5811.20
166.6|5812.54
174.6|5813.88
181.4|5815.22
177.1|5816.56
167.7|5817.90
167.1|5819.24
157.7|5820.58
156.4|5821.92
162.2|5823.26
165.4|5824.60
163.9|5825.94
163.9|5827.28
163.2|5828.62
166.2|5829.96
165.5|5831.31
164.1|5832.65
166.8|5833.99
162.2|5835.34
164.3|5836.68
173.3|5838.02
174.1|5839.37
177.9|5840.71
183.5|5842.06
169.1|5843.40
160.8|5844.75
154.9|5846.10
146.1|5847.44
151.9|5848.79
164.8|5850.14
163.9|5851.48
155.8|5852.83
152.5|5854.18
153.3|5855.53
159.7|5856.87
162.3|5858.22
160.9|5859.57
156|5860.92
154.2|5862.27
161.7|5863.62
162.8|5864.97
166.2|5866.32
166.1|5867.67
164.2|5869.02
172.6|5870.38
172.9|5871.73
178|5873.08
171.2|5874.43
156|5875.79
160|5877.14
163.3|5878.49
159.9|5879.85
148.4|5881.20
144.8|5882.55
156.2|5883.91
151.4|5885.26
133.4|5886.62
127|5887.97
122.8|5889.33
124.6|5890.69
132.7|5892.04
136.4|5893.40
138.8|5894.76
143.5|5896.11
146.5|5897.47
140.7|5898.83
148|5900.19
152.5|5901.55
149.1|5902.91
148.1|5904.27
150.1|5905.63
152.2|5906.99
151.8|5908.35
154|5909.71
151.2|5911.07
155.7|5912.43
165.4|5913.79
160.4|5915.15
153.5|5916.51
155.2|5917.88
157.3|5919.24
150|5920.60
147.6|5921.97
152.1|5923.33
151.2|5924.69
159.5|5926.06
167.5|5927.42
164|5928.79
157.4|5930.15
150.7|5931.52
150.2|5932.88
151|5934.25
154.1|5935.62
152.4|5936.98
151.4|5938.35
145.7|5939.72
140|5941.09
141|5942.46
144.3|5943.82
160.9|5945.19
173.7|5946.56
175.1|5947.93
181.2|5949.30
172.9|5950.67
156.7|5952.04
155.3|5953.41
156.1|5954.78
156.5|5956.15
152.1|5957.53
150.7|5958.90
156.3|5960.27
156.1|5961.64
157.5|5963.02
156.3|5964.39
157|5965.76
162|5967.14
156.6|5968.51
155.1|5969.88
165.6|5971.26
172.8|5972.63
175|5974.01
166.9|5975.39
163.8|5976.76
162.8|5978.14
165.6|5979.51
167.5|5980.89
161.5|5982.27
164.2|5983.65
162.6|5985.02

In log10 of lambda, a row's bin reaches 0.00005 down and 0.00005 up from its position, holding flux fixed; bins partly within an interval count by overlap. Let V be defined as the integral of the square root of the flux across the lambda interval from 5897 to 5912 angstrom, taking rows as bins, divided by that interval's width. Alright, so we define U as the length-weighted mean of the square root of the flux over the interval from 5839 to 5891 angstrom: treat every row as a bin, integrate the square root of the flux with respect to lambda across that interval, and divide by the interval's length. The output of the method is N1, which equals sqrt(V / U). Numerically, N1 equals 0.99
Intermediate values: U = 12.6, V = 12.2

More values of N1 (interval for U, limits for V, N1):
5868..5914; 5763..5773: 1.02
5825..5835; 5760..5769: 1.00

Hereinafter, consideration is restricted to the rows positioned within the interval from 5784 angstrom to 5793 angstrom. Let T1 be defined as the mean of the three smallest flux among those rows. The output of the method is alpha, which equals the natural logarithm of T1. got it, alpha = 5.06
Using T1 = 158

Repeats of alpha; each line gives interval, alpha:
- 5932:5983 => 4.95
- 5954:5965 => 5.03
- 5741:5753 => 5.09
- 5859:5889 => 4.91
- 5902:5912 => 5.00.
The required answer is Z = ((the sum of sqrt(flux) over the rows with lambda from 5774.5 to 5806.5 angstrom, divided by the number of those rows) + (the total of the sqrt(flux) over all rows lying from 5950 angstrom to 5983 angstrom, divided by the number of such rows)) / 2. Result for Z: 12.8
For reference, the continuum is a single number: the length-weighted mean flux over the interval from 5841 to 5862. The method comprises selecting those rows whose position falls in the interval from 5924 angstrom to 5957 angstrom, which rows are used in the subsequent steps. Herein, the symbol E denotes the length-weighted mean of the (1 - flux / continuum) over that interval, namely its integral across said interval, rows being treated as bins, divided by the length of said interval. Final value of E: 0.02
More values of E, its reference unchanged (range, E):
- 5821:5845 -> -0.04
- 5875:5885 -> 0.03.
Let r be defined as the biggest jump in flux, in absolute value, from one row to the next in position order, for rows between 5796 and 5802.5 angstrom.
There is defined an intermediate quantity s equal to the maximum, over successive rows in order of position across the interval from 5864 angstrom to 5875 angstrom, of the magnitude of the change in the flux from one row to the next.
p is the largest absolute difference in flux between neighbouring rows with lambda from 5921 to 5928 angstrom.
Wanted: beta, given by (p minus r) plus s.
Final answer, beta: 6.6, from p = 8.3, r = 10.1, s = 8.4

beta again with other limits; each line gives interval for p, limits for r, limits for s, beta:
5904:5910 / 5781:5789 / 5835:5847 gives 8.0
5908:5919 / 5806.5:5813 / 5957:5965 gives 7.5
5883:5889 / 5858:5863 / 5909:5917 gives 22.8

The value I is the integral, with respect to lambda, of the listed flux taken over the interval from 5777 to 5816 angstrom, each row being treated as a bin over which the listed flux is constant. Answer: 6607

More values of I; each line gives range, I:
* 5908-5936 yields 4348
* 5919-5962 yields 6707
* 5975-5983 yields 1317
